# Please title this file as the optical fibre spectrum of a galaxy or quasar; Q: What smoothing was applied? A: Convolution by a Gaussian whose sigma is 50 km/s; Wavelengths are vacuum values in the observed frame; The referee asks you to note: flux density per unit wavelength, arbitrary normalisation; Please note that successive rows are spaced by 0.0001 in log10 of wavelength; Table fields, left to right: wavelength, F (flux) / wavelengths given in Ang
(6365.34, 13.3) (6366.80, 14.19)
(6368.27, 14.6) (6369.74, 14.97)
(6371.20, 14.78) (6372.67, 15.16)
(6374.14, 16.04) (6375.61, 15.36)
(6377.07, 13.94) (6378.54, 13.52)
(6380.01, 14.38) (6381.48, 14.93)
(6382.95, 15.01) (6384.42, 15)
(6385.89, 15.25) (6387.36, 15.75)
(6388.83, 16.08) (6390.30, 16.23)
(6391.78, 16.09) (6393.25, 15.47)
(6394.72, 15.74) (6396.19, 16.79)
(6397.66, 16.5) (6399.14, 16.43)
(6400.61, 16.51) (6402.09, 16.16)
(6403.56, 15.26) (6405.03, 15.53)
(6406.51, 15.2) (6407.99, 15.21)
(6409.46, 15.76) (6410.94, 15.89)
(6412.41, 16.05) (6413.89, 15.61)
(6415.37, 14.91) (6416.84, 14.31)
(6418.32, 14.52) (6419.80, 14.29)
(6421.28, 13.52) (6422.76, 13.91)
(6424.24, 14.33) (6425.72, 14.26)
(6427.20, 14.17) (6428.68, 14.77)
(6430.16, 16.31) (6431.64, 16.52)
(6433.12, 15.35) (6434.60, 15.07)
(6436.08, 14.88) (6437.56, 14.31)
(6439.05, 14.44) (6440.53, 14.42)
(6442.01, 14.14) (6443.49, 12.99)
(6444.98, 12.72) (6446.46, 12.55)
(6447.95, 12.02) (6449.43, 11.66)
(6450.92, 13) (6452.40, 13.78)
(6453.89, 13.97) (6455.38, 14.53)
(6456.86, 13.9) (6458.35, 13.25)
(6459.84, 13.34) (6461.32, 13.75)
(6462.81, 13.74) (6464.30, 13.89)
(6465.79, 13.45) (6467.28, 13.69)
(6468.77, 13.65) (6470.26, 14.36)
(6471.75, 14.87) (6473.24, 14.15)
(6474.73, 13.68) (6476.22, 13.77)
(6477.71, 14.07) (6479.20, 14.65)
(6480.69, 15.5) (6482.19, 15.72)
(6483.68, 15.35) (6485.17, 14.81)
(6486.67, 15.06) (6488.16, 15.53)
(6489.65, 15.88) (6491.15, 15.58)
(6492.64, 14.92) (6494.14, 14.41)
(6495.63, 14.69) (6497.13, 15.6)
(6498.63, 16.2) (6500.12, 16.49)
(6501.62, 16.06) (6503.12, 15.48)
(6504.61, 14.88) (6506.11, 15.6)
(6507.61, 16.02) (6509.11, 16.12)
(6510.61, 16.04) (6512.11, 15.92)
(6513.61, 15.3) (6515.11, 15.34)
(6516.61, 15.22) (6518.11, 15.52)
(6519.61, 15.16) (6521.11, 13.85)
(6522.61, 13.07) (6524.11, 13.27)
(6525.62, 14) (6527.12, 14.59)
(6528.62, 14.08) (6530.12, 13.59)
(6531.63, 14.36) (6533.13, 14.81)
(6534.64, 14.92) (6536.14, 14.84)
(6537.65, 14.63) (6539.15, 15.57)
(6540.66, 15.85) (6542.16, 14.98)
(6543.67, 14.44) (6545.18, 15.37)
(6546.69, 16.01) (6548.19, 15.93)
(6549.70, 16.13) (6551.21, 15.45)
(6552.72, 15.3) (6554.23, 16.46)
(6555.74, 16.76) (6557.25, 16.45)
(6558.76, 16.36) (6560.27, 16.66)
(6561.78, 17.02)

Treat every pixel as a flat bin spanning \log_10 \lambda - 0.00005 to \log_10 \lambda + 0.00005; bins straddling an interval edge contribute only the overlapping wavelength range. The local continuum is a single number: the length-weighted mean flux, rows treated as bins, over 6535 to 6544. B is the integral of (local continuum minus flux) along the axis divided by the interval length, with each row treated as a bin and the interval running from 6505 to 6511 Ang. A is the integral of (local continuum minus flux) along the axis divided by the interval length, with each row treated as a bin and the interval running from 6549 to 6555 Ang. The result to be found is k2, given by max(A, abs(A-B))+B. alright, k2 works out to -0.8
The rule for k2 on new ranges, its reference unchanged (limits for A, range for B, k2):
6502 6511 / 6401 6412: -0.5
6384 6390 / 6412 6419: 0.6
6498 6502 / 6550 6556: -0.5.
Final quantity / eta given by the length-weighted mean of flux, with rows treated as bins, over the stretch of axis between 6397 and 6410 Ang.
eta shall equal 15.8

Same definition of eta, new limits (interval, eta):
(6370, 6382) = 14.8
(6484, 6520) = 15.5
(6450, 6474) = 13.8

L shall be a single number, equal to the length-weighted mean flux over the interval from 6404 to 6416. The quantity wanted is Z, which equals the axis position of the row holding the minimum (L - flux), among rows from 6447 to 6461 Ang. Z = 6455.38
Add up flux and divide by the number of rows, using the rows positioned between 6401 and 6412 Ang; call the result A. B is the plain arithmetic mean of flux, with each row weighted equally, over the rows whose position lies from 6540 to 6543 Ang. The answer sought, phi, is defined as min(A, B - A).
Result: -0.2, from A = 15.6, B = 15.4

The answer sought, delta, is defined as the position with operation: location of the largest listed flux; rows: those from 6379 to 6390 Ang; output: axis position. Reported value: 6388.83 Ang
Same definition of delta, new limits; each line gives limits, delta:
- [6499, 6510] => 6500.12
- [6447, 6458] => 6455.38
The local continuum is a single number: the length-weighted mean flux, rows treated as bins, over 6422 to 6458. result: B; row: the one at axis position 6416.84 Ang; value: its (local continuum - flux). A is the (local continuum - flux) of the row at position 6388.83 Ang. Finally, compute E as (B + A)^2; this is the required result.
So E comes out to 5.0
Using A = -2.0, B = -0.2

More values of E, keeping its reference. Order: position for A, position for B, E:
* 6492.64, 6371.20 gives 2.4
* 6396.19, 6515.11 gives 15.9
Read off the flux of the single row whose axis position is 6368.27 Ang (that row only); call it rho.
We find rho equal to 14.6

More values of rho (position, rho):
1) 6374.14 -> 16.04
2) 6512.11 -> 15.92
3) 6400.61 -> 16.51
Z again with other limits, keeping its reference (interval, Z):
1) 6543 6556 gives 6555.74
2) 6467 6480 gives 6471.75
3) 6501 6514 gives 6509.11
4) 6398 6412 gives 6400.61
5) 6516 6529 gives 6518.11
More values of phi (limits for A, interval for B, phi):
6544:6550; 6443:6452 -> -3.4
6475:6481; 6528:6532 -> -0.5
